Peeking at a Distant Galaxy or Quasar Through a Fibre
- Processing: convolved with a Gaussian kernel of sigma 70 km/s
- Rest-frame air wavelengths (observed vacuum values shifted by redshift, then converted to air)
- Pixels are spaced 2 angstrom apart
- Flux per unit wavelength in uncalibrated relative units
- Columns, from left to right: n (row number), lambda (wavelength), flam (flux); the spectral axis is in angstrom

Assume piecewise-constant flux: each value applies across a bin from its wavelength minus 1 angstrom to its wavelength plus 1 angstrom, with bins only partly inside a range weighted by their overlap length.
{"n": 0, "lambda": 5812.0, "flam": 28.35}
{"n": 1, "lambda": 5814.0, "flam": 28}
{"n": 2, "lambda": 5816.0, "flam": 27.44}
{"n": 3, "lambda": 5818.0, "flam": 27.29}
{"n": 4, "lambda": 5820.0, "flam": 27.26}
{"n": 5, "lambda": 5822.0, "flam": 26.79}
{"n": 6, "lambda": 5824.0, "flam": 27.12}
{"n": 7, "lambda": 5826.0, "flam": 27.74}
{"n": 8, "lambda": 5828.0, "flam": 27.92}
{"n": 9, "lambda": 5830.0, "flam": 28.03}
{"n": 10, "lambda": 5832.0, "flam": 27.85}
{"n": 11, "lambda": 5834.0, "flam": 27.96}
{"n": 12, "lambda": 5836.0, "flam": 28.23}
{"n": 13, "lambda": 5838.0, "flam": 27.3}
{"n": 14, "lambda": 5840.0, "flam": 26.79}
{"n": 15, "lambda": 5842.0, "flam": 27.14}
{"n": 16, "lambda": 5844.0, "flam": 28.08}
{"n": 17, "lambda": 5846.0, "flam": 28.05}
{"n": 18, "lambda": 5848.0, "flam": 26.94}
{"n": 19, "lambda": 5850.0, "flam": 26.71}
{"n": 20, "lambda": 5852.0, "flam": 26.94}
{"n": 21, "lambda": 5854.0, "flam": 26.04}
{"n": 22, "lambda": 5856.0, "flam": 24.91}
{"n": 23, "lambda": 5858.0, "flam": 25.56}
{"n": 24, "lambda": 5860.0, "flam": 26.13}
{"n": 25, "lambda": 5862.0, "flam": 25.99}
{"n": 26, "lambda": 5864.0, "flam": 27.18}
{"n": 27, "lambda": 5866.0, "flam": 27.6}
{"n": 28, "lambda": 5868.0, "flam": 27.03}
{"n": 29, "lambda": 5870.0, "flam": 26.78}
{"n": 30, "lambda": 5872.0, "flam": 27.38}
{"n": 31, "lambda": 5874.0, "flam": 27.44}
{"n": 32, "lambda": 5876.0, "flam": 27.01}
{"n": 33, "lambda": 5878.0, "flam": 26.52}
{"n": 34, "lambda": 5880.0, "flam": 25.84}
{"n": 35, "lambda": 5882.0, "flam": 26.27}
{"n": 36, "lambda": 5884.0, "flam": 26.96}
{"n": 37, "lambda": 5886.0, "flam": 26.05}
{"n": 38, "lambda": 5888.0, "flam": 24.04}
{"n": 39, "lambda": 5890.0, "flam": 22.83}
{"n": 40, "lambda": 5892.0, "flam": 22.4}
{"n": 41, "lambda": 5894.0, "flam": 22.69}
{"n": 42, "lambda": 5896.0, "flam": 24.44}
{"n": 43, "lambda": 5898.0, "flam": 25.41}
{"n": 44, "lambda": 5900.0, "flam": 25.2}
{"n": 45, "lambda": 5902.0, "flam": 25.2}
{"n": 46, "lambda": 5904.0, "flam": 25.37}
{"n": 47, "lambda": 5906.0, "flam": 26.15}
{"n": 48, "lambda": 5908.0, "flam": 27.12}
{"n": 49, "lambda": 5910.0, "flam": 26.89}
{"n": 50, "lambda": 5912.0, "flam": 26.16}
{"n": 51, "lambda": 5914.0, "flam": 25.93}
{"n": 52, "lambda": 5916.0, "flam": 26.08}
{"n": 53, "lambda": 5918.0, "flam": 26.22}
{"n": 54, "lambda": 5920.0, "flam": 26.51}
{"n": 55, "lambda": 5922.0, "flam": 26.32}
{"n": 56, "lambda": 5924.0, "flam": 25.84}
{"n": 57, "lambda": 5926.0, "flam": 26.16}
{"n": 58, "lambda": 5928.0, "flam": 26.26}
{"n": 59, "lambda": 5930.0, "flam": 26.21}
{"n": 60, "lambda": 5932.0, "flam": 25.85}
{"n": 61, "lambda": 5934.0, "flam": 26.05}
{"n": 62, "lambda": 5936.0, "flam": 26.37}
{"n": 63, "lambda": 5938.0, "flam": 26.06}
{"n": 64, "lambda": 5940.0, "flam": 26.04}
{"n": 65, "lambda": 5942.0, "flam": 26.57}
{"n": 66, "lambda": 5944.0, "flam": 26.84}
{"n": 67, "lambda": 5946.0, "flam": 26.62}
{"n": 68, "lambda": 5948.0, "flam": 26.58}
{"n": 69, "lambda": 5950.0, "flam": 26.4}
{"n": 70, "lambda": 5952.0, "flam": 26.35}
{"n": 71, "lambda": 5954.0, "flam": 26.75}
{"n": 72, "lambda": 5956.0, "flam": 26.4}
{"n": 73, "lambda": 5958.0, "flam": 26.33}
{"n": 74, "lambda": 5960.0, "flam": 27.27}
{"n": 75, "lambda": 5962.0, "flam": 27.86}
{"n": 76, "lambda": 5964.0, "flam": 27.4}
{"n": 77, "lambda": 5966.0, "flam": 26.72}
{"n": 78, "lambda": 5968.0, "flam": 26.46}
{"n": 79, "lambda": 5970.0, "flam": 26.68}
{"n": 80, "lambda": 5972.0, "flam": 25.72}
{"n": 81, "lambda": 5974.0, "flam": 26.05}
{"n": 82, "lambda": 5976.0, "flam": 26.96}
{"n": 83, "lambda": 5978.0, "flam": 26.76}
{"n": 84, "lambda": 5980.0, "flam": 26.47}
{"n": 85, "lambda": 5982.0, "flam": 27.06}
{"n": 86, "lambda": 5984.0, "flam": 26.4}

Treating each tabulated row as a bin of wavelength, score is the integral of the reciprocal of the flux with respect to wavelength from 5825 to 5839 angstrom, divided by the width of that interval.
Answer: 0.0359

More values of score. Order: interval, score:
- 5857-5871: 0.0376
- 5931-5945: 0.0381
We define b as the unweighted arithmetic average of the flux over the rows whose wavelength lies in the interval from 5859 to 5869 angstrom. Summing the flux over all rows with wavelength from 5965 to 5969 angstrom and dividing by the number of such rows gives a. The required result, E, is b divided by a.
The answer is 1.01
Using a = 26.6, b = 26.8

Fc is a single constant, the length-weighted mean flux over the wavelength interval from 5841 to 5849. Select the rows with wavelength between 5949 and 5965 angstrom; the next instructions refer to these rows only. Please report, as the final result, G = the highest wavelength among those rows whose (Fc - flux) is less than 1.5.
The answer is 5964.0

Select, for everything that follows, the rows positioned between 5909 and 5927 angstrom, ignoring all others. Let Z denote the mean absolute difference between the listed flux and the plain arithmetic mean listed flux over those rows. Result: 0.23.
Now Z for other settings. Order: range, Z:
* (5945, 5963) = 0.38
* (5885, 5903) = 1.12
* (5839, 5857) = 0.65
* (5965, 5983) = 0.33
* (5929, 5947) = 0.28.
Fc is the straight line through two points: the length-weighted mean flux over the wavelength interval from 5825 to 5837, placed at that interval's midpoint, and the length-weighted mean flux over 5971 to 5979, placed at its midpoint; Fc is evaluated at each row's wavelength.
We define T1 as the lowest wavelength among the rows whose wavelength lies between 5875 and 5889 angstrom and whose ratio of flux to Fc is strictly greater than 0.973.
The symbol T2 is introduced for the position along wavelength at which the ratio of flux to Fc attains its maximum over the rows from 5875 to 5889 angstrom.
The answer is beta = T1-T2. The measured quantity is -8 angstrom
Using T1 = 5876.0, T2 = 5884.0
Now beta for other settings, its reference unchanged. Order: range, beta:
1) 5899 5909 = 0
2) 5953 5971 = -8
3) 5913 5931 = 0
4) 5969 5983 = -12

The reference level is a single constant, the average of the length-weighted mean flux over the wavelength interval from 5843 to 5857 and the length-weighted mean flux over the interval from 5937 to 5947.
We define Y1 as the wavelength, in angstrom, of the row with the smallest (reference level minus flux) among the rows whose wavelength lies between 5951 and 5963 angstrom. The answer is 5962.0 angstrom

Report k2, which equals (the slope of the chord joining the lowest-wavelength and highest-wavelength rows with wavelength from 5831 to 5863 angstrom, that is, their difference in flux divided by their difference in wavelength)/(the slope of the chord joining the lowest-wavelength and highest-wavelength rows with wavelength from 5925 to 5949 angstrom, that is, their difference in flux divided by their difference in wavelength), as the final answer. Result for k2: -3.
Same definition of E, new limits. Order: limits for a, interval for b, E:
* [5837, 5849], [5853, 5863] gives 0.94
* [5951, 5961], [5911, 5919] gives 0.98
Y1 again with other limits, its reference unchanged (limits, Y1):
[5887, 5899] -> 5898.0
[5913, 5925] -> 5920.0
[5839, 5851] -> 5844.0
